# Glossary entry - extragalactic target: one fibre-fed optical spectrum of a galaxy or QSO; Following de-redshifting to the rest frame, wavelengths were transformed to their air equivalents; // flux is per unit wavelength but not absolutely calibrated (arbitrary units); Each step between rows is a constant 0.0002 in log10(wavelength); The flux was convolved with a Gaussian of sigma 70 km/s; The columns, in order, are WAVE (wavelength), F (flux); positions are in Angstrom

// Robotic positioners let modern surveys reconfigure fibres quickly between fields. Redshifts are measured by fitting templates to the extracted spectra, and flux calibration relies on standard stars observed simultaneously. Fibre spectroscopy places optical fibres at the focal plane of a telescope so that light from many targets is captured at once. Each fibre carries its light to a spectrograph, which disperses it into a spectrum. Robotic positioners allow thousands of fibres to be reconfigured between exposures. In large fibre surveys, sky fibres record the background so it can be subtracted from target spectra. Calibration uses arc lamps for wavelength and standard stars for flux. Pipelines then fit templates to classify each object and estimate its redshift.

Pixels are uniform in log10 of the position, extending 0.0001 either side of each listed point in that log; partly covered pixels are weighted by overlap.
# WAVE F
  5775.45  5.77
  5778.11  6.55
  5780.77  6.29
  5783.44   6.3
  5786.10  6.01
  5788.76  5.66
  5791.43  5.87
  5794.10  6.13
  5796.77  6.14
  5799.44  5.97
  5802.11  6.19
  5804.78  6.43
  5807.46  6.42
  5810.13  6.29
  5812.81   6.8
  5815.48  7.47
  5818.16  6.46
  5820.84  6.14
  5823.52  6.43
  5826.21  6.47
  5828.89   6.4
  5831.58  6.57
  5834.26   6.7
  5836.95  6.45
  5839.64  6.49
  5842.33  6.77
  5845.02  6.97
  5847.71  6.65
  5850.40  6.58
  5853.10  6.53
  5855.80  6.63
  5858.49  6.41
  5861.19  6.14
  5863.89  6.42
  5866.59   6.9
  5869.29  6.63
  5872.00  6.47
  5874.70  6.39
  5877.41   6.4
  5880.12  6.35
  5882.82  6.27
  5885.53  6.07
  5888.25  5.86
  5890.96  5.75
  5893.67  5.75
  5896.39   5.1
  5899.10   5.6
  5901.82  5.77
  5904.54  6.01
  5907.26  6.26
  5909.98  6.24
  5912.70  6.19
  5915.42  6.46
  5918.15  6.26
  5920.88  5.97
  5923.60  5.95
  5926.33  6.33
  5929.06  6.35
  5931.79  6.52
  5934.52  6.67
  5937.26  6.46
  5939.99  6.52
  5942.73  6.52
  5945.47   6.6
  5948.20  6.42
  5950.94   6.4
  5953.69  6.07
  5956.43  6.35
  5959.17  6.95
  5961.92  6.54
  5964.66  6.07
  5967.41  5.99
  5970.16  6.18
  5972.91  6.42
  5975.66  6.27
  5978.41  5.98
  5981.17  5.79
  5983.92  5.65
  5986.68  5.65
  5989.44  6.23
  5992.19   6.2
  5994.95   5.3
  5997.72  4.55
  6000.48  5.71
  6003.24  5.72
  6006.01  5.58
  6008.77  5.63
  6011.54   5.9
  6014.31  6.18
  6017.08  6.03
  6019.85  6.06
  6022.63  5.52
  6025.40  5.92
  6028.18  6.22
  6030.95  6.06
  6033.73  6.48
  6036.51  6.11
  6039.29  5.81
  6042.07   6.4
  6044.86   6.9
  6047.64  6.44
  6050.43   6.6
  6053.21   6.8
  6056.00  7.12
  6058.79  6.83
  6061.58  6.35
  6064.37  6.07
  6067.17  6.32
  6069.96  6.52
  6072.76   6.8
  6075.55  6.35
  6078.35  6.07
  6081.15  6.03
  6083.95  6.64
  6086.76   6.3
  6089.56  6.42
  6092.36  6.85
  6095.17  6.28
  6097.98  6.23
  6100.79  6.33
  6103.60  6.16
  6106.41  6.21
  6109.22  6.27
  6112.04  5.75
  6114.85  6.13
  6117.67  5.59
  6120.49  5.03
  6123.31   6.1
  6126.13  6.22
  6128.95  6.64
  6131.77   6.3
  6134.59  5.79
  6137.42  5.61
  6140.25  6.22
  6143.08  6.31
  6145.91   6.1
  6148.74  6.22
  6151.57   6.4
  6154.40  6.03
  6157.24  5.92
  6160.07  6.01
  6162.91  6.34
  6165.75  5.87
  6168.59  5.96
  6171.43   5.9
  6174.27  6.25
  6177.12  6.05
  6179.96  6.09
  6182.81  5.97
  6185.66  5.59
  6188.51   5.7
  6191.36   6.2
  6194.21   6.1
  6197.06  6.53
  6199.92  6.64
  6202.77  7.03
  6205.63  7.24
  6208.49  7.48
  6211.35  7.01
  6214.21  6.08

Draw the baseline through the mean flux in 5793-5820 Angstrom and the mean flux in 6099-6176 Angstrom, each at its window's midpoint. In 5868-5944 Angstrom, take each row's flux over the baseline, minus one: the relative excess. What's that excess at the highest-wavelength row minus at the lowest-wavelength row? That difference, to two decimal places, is 0.00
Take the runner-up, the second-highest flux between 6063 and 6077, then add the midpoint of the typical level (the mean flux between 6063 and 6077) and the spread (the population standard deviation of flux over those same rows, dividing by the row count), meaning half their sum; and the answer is 9.85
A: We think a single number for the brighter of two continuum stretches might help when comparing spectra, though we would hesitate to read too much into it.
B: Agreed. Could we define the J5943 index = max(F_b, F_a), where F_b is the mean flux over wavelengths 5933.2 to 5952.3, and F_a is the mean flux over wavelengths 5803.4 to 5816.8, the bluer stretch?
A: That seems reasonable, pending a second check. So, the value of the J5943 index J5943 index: 6.68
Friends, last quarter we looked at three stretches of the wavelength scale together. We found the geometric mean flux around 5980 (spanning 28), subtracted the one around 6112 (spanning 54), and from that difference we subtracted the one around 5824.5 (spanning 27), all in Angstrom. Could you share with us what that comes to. -6.7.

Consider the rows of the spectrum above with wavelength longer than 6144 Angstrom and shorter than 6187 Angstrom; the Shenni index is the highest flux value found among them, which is 6.4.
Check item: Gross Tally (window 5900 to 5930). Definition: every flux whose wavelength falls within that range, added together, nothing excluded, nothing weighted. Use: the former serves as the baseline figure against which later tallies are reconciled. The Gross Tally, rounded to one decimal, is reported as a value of 67.8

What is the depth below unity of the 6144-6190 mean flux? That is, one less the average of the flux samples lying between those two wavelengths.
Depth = -5.03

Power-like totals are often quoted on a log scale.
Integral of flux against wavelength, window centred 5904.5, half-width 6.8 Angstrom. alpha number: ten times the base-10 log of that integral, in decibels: 19.1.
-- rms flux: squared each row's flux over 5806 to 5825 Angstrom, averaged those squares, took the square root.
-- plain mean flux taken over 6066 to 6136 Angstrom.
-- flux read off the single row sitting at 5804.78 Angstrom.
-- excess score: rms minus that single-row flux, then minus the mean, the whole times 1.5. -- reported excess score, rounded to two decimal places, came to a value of -9.09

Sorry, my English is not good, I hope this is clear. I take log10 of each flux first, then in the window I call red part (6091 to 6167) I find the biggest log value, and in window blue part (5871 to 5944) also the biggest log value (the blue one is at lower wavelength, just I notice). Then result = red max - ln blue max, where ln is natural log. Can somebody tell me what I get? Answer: 1.029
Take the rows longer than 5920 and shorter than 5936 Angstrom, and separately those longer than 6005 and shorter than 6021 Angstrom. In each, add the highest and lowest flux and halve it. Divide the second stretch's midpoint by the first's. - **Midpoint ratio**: 0.93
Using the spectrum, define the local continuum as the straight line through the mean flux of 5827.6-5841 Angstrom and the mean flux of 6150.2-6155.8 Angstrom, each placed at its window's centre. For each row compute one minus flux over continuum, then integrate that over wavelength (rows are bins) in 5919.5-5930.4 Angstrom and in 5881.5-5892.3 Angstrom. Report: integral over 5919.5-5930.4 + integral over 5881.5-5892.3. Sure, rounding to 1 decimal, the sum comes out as 1.3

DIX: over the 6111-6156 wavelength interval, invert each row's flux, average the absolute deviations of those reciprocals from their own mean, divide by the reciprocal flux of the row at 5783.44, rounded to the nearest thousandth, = 0.055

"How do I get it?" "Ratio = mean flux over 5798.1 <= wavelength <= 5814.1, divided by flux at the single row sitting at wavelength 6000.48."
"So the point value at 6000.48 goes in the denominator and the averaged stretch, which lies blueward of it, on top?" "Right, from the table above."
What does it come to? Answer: 1.11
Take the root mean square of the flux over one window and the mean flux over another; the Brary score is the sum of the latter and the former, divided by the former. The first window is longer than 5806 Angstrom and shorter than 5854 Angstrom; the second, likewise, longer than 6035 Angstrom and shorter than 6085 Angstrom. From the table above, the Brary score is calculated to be 1.98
